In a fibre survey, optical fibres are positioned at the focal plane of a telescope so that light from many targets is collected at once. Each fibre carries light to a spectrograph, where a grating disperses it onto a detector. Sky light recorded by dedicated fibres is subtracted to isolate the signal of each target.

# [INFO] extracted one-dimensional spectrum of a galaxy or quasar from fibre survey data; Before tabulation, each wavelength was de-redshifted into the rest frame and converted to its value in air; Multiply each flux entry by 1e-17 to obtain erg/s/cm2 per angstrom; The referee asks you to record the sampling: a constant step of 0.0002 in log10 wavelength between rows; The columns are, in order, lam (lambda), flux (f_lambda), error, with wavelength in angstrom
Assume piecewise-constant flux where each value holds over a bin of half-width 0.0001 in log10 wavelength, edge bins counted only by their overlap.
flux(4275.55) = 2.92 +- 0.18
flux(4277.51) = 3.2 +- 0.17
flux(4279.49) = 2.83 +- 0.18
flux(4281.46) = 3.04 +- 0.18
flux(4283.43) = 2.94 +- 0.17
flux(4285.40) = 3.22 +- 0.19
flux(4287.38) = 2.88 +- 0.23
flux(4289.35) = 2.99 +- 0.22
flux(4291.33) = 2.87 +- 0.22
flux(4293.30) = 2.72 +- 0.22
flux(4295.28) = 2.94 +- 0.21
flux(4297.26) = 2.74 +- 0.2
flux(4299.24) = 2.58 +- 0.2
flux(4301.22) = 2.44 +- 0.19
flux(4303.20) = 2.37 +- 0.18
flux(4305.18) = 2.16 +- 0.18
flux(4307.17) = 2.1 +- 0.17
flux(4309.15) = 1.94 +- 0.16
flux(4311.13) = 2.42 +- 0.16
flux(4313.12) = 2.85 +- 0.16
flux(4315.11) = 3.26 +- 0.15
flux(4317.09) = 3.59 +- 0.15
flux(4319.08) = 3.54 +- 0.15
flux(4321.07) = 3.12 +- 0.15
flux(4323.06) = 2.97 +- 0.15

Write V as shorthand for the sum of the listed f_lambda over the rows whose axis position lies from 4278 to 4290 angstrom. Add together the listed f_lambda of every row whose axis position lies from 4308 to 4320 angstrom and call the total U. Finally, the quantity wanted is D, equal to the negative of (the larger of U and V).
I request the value -17.9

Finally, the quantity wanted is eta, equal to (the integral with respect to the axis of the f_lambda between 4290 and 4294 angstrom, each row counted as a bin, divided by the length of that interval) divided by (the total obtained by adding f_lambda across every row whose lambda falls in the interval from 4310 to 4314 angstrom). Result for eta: 0.535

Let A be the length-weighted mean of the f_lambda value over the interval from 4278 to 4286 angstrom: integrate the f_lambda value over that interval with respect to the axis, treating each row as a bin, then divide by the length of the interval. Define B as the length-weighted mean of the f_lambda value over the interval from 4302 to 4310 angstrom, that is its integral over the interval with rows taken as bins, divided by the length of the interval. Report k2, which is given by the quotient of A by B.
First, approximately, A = 3.0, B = 2.15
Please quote 1.40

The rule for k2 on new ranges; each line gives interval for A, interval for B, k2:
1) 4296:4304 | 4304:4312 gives 1.18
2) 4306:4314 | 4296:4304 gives 0.91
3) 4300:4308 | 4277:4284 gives 0.76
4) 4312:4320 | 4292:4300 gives 1.20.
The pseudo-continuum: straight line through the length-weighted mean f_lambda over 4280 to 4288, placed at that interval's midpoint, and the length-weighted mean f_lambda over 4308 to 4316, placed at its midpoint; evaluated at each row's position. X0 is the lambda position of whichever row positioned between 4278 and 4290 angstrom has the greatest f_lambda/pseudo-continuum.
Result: 4285.40 angstrom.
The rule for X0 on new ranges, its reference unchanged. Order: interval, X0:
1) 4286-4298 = 4295.28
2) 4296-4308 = 4297.26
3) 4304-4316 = 4315.11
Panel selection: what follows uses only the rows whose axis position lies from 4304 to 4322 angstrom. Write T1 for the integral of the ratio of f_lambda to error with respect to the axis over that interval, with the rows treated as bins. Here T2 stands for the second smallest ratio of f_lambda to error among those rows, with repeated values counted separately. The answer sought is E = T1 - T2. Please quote 306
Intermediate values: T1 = 318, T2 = 12.1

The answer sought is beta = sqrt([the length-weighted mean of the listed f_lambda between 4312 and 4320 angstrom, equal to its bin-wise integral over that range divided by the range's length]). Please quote 1.81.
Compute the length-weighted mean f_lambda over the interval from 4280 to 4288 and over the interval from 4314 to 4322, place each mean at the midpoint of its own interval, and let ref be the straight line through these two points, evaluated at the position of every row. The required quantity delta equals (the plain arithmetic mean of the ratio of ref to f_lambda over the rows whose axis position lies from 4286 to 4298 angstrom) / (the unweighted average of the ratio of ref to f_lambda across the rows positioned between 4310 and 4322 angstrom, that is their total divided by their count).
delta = 1.0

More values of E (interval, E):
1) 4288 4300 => 146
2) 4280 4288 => 112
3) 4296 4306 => 117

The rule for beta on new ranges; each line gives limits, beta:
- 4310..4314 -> 1.61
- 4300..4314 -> 1.53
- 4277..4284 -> 1.73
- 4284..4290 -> 1.74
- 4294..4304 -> 1.62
